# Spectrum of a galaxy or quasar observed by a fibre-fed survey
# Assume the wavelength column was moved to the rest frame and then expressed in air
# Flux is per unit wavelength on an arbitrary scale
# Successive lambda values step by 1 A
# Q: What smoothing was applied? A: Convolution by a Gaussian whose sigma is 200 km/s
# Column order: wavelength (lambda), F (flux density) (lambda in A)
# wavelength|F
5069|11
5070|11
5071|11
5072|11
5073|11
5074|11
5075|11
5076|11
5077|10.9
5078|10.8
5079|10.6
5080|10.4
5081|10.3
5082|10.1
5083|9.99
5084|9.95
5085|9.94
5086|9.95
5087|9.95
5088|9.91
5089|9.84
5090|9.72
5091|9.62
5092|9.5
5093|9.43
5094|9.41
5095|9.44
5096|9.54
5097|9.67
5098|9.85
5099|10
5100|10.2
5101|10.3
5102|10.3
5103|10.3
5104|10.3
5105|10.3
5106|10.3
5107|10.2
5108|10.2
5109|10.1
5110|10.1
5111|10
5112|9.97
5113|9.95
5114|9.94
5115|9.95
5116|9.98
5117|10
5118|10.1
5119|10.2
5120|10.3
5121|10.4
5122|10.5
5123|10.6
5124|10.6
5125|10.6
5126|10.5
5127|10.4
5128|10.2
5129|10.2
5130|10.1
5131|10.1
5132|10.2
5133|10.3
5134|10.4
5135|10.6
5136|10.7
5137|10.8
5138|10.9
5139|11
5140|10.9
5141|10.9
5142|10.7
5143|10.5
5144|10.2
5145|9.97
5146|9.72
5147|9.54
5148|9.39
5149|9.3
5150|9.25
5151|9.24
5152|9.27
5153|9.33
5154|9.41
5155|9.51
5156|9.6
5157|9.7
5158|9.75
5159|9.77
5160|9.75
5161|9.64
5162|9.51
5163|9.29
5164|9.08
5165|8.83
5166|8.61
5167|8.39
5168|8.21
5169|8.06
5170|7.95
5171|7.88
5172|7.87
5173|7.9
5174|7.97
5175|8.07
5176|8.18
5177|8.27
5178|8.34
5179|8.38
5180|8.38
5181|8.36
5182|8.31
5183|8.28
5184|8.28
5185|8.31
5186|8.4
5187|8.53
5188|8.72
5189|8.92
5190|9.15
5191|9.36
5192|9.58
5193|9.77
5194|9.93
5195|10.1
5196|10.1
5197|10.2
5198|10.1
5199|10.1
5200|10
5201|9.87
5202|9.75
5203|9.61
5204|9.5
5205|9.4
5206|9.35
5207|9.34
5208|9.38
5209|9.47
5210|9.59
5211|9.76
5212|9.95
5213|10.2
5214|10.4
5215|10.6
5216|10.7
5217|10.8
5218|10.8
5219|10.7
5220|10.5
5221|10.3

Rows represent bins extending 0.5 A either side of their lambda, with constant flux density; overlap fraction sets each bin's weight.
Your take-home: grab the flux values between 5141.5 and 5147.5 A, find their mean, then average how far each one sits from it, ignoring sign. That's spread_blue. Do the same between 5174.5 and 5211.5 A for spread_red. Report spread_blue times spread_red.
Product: 0.23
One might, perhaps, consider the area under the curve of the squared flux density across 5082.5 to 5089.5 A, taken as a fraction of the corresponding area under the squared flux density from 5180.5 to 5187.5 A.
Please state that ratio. 1.41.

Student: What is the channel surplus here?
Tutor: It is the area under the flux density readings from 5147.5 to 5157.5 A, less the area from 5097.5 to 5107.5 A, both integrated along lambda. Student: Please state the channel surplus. -8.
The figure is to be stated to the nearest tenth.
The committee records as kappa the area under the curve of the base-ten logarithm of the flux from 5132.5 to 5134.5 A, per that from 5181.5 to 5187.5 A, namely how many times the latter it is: 0.4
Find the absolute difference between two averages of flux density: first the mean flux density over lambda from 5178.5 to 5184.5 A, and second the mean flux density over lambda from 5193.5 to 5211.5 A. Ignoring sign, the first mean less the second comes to 1.4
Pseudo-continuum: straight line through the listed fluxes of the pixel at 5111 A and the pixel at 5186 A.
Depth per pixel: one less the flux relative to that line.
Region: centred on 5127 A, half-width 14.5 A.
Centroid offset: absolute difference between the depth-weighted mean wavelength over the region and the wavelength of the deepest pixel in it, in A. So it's 18.9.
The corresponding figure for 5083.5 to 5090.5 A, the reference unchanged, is 2.9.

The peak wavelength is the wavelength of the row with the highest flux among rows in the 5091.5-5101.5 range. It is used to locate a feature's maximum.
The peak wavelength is 5101 A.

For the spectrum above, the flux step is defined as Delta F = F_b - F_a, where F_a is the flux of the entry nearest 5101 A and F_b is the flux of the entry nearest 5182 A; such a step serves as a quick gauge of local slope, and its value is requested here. -2.0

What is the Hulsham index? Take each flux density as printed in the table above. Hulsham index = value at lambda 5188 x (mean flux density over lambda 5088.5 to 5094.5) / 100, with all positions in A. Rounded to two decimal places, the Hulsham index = 0.84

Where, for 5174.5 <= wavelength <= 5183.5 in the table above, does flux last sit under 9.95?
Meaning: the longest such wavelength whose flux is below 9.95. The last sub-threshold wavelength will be 5183 A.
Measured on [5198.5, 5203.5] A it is 5203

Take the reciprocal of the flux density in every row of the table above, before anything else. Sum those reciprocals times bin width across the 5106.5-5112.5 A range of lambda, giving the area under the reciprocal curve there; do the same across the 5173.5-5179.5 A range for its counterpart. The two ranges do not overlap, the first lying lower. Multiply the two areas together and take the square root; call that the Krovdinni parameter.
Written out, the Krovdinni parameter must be 0.660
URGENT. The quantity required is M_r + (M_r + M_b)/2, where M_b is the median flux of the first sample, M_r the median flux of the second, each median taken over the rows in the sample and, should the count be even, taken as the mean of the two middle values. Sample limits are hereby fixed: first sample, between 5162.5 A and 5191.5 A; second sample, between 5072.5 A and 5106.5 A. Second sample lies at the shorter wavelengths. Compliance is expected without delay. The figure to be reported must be 19.2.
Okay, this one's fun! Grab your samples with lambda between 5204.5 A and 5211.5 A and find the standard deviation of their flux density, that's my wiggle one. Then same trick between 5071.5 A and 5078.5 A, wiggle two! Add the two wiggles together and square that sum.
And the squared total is 0.05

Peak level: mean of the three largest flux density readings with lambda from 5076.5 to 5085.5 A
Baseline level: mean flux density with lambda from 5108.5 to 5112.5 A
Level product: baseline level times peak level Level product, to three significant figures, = 108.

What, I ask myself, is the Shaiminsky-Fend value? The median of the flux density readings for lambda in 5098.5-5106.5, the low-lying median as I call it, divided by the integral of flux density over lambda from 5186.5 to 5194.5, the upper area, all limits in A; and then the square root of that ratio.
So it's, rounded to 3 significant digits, 0.373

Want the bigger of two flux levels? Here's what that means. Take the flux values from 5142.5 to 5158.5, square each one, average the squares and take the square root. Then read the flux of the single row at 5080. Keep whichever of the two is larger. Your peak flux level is 10.4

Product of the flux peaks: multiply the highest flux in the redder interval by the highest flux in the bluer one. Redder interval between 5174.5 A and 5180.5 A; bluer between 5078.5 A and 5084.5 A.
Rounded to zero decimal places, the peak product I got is 89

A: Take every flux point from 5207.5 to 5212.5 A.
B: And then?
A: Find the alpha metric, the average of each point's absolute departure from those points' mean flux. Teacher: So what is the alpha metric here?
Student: 0.18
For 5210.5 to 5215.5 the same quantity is 0.26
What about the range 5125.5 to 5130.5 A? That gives 0.14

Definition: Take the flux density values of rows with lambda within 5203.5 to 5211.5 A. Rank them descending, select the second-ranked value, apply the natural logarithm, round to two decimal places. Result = 2.26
